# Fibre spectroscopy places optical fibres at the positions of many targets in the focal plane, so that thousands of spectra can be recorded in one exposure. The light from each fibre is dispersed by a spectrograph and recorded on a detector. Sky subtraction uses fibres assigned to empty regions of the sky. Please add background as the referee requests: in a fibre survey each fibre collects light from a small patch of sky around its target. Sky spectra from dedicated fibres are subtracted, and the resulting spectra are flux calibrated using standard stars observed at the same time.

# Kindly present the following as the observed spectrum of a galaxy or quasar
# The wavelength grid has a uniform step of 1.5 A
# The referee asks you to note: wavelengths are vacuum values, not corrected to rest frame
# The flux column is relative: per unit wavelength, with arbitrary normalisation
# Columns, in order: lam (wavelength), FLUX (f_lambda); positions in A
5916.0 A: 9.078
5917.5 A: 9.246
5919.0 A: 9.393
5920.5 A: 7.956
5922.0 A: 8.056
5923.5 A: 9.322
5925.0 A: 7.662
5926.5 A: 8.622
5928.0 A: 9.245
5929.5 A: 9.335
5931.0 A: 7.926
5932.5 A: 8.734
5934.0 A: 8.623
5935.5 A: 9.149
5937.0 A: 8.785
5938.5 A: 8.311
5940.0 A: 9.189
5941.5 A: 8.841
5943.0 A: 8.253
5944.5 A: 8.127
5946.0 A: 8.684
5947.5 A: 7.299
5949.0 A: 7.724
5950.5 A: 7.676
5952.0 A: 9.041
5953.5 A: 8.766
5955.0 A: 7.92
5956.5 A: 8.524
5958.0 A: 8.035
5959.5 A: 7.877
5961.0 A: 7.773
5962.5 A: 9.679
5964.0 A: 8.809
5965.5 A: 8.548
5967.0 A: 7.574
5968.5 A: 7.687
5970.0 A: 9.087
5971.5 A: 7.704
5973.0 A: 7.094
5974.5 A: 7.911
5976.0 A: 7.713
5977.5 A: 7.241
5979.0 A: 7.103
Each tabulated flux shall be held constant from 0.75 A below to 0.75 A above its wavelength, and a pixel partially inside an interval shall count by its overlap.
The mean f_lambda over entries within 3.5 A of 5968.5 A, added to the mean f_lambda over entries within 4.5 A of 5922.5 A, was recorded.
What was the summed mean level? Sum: 16.6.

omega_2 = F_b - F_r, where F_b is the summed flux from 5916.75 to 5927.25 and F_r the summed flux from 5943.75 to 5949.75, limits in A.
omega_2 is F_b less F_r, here 28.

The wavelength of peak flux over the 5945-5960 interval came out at 5952.0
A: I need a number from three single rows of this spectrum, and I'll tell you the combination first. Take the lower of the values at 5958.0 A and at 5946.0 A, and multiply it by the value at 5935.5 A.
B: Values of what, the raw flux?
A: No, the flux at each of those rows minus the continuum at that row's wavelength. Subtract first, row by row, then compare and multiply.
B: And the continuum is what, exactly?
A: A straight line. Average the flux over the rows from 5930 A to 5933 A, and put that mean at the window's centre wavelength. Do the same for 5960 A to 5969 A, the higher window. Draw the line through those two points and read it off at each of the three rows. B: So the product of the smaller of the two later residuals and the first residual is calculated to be -0.25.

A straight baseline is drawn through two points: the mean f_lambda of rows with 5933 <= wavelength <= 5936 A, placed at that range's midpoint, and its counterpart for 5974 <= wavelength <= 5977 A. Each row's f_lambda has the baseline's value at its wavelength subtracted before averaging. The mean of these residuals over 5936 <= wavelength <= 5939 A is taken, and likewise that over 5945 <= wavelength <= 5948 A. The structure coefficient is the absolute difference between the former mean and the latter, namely 0.3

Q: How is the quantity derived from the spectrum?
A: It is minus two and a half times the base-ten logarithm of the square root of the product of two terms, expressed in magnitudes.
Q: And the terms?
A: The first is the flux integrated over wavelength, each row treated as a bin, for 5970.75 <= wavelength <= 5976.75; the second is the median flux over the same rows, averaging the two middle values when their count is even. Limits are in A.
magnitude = -3.183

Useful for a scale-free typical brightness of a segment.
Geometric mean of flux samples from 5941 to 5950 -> 8.14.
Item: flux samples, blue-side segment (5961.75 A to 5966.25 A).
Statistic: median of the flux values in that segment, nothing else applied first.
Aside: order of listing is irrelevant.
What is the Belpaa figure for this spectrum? 8.8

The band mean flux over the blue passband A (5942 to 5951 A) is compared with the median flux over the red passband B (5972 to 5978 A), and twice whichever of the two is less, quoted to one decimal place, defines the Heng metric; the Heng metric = 15.0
